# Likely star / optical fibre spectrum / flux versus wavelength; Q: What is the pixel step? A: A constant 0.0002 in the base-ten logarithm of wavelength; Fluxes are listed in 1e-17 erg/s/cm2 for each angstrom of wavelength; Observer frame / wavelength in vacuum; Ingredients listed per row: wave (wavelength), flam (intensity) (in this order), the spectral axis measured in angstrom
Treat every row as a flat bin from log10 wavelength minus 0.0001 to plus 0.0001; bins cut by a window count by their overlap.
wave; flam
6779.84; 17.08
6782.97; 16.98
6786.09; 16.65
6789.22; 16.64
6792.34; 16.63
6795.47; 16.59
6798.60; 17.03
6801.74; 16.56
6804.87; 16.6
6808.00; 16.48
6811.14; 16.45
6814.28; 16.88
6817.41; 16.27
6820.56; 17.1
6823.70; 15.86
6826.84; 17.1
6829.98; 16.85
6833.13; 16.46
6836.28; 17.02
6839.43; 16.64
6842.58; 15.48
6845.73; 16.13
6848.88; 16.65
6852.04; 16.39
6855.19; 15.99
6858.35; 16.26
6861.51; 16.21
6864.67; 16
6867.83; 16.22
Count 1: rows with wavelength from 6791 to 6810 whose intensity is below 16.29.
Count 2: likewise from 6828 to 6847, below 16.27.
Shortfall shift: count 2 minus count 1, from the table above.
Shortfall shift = 2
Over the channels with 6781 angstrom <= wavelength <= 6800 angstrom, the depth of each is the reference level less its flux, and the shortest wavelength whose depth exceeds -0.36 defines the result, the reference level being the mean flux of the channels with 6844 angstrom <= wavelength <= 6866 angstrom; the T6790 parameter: 6795.47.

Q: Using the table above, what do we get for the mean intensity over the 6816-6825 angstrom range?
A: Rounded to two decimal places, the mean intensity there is 16.41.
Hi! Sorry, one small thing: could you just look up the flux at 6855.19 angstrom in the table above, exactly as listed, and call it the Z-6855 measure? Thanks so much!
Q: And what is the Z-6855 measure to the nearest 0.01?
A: 15.99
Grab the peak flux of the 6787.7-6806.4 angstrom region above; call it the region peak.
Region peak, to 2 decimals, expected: 17.03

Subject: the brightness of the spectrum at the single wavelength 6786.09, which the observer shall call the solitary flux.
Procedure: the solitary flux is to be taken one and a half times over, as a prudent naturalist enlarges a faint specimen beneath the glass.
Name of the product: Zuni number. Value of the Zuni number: 25.0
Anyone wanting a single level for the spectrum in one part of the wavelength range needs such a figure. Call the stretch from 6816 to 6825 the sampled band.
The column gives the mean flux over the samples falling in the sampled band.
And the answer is 16.4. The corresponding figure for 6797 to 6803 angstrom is 16.8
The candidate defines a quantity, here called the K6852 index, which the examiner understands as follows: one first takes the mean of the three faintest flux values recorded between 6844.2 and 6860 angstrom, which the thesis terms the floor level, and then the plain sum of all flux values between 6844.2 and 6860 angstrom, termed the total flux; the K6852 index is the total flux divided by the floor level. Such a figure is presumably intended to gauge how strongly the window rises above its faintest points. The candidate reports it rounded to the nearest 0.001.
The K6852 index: 5.049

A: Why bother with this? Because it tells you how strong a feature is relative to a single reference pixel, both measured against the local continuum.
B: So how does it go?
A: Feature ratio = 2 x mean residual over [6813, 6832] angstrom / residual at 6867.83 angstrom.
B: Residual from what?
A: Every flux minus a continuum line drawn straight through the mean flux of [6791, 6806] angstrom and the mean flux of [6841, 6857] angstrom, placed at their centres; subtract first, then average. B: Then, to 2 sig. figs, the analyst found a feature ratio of 1.7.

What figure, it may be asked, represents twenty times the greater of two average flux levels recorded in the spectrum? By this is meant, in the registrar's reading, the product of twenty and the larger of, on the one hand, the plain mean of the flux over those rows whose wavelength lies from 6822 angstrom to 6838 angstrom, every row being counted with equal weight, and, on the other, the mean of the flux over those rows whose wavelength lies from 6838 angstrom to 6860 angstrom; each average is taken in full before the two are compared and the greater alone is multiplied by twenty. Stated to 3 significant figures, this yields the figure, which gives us 333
